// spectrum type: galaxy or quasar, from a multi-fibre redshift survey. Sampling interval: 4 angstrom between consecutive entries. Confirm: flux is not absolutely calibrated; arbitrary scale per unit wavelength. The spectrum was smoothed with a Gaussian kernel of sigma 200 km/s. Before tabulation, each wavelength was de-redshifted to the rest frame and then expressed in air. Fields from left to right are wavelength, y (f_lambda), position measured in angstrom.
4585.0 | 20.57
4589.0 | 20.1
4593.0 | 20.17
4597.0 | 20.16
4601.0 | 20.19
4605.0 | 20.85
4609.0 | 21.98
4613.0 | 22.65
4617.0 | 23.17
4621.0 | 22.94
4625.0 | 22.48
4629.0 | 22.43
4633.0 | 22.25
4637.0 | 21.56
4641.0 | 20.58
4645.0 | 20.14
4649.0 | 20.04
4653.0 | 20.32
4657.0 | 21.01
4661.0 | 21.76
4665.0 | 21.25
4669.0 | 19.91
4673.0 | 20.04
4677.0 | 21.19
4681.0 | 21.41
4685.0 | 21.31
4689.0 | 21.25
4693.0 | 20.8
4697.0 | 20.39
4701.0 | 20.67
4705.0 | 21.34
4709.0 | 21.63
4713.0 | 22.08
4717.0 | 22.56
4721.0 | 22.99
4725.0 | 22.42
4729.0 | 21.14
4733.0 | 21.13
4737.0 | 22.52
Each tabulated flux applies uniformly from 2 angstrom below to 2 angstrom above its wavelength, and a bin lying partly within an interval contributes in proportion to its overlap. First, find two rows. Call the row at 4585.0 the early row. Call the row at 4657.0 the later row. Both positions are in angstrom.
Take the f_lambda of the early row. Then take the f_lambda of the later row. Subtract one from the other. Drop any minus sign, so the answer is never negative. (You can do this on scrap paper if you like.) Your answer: 0.4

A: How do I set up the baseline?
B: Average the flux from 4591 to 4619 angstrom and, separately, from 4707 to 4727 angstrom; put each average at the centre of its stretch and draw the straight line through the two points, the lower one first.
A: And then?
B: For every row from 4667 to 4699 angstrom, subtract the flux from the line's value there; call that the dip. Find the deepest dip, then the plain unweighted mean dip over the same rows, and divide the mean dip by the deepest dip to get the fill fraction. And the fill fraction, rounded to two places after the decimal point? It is 0.62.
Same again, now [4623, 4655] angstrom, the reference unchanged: 0.24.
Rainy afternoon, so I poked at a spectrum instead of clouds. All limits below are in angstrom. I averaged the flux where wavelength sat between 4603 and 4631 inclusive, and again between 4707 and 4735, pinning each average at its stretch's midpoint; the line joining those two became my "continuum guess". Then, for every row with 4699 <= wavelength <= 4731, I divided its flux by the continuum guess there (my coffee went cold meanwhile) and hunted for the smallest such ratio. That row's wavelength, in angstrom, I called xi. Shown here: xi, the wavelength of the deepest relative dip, 4701.0 angstrom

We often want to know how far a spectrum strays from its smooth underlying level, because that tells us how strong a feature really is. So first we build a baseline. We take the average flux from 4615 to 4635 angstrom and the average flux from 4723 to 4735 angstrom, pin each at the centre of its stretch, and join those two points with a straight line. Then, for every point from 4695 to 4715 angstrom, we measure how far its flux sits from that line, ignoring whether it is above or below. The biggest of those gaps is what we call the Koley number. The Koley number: 1.51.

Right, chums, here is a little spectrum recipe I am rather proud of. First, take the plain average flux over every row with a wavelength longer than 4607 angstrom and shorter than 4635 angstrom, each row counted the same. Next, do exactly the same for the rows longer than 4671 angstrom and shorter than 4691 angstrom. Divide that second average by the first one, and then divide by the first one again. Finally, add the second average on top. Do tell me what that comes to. 21.1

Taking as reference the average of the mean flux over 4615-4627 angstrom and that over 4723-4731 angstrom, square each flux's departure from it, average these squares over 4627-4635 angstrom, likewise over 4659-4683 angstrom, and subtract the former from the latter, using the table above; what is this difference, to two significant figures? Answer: 2.4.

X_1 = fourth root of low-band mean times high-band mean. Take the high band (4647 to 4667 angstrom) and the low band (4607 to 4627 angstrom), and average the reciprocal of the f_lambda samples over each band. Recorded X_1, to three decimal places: 0.215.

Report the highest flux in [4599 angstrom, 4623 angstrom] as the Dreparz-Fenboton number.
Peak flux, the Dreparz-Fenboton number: 23.17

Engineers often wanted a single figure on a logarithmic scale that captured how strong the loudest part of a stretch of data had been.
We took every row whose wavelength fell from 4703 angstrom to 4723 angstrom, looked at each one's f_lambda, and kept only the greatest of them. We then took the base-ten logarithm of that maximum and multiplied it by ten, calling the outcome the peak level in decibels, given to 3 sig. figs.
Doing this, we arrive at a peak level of 13.6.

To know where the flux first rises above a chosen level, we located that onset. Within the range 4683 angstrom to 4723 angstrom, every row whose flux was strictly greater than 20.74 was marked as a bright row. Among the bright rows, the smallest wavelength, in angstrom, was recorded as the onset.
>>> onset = 4685.0 angstrom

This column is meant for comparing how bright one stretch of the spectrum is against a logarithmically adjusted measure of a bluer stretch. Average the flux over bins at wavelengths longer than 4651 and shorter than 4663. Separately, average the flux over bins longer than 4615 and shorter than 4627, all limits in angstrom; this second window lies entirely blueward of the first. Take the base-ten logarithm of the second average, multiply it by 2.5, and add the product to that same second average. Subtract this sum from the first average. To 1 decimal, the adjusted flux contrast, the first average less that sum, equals -5.2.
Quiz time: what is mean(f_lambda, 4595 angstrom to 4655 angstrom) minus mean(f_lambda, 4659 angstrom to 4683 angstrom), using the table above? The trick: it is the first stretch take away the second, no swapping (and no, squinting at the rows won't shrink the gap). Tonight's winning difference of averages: 0.52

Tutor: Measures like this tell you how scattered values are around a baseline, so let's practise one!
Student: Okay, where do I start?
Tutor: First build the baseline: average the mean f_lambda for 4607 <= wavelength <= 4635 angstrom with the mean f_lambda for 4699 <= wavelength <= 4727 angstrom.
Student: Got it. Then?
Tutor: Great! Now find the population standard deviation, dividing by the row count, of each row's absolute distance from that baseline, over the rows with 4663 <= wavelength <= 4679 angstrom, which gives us 0.62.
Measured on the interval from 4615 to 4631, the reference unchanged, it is 0.31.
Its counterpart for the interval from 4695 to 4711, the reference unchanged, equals 0.50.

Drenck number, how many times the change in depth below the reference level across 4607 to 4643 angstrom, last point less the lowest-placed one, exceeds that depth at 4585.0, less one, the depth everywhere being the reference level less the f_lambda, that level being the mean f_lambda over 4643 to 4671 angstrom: 21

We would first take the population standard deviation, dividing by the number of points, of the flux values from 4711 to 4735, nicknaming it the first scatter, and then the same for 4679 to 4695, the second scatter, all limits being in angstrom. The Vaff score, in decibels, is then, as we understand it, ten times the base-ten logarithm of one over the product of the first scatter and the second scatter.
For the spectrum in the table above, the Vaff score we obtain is 7.9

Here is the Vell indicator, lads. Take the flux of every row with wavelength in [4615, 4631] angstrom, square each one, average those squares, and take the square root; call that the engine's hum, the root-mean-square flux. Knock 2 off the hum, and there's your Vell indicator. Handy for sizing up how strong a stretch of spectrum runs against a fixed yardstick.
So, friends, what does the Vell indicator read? 20.8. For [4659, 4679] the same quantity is 18.8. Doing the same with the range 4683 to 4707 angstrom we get 19.0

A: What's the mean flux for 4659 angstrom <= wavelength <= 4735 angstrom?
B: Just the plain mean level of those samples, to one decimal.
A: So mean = 21.3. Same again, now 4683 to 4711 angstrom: 21.1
